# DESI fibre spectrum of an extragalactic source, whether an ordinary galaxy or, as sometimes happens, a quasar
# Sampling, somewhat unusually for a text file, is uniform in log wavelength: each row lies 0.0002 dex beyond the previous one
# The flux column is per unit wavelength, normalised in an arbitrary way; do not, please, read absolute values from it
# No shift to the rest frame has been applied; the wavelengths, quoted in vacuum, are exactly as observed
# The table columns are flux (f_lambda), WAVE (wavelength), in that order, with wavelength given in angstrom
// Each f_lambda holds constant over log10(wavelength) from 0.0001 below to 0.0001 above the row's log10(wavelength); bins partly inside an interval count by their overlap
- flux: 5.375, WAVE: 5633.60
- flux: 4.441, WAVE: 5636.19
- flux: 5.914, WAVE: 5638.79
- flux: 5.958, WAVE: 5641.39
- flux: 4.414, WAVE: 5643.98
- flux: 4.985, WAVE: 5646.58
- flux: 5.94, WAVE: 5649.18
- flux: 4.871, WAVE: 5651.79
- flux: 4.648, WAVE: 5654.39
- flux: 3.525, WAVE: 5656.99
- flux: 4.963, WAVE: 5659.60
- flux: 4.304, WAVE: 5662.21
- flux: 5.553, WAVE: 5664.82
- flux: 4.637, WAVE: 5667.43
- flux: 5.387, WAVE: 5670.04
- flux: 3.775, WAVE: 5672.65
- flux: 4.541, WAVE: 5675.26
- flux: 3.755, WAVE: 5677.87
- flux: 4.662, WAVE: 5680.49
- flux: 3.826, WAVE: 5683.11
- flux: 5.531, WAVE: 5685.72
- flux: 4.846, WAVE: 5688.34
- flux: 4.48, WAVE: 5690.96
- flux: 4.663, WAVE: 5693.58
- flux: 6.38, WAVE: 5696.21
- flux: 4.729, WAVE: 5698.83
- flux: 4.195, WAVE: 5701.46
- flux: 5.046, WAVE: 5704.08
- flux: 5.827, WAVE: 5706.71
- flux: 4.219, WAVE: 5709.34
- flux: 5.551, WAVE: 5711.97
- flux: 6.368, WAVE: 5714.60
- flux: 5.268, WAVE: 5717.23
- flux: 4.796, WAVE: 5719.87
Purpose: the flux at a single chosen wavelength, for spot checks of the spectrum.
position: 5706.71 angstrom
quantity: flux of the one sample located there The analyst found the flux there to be 5.827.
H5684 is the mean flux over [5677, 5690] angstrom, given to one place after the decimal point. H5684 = 4.5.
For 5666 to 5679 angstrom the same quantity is 4.4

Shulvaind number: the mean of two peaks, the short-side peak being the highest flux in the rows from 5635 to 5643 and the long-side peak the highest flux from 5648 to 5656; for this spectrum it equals 5.95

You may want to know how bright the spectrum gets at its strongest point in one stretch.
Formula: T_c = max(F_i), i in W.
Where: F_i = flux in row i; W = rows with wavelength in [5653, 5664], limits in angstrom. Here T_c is 4.963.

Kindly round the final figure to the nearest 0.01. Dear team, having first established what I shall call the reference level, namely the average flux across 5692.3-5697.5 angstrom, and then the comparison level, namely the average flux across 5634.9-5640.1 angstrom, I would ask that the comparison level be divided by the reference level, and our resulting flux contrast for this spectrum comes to 0.94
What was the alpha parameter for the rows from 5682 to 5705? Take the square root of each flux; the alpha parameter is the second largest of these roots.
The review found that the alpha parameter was 2.35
